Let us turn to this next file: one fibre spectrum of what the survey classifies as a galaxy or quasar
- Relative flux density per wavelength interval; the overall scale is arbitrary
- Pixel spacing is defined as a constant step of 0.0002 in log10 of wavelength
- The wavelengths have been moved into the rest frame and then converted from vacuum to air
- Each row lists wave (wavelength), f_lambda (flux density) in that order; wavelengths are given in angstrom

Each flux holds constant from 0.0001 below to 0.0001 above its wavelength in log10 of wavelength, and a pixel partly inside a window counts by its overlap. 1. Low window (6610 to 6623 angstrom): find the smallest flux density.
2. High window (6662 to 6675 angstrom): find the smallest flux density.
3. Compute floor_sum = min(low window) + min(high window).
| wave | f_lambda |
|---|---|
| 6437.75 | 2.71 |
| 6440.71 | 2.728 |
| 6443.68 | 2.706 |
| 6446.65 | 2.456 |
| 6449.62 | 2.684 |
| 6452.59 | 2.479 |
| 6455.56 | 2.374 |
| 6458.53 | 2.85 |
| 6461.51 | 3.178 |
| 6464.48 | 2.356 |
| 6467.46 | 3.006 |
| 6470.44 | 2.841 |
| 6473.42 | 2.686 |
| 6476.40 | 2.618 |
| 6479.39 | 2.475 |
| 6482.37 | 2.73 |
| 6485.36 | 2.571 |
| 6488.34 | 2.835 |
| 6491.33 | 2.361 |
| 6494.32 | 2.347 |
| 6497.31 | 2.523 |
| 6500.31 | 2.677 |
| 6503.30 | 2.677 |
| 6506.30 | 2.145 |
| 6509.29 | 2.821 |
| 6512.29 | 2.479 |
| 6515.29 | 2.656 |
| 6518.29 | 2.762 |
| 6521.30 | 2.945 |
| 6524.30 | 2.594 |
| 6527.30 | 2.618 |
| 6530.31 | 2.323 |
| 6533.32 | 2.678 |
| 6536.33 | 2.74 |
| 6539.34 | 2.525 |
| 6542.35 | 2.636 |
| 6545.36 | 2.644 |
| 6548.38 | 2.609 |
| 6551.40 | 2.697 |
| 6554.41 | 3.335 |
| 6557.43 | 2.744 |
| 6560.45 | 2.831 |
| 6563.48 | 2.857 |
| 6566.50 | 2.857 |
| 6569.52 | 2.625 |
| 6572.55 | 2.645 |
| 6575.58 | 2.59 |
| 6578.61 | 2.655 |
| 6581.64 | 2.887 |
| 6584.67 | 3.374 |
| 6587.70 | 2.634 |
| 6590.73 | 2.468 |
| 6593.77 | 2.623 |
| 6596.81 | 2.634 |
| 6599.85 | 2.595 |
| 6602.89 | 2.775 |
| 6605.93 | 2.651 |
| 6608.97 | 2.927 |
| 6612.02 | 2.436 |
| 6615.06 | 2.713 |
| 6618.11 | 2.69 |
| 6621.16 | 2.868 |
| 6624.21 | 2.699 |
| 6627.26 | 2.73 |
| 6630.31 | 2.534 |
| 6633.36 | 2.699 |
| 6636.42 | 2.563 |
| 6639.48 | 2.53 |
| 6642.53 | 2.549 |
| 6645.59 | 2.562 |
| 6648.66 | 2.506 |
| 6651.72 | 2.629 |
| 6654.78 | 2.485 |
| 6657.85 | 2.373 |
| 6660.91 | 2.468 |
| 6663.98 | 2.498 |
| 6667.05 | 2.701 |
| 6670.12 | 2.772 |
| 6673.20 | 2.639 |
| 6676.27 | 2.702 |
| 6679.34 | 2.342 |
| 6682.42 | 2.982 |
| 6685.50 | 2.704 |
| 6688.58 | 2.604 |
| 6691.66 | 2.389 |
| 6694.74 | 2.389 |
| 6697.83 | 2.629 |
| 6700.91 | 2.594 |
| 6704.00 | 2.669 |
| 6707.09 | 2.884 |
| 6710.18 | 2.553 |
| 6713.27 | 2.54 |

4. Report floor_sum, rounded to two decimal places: 4.93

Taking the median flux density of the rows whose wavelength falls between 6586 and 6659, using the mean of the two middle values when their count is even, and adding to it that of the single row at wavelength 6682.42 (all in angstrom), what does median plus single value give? 5.61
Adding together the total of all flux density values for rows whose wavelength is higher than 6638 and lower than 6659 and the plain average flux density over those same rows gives 20.2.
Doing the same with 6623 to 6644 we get 20.9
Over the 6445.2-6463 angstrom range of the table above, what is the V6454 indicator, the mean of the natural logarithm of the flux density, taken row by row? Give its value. 0.98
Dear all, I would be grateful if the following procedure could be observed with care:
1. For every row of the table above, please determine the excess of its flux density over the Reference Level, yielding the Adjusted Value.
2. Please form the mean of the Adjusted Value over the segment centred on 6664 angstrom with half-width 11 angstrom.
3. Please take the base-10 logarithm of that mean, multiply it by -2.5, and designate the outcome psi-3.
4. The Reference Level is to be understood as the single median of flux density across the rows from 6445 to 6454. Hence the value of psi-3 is 2.7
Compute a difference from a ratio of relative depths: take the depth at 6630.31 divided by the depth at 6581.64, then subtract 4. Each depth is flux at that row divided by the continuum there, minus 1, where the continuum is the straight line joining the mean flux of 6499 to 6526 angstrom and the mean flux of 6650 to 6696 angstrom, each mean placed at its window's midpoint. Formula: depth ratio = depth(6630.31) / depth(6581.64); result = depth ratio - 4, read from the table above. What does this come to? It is -4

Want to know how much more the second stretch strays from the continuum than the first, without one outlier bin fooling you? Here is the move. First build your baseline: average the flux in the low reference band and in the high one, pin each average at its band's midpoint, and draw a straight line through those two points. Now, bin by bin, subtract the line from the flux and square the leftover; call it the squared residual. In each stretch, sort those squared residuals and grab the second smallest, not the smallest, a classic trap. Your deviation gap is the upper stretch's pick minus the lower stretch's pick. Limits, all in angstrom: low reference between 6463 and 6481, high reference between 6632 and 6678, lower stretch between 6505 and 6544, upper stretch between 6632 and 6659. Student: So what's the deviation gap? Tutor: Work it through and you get 0.0004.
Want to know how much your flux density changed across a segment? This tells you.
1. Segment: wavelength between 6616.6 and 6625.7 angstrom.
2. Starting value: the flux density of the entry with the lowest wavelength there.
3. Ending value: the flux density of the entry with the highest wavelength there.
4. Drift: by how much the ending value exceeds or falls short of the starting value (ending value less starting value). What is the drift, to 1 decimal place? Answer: 0.0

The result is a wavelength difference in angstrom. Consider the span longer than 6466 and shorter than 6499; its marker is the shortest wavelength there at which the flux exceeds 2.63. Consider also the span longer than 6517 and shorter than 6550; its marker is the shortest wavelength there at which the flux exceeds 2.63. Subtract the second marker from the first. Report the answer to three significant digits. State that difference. -50.8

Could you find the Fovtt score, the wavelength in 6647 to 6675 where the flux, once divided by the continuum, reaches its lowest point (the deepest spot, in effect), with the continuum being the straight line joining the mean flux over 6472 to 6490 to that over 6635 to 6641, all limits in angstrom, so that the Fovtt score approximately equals 6657.85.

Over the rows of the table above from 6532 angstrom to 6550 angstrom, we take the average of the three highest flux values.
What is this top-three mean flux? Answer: 2.69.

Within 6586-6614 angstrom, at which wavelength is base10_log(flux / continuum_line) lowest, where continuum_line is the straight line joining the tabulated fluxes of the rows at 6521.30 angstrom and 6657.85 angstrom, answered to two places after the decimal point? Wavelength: 6590.73 angstrom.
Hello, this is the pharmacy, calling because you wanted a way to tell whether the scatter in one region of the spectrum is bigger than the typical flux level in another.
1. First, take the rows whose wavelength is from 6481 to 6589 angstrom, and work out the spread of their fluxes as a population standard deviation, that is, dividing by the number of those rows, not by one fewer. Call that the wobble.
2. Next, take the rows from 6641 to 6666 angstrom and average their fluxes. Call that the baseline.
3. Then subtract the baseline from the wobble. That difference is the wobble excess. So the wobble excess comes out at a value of -2.28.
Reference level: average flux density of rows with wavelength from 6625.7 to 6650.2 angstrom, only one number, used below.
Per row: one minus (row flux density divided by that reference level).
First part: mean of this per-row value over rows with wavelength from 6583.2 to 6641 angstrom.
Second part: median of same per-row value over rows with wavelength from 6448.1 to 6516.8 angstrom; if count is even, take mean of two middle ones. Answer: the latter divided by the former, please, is 0.7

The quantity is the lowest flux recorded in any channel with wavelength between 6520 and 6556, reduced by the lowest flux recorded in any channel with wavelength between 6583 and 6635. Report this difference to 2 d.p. -0.11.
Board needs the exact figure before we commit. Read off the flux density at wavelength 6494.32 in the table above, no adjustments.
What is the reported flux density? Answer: 2.347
